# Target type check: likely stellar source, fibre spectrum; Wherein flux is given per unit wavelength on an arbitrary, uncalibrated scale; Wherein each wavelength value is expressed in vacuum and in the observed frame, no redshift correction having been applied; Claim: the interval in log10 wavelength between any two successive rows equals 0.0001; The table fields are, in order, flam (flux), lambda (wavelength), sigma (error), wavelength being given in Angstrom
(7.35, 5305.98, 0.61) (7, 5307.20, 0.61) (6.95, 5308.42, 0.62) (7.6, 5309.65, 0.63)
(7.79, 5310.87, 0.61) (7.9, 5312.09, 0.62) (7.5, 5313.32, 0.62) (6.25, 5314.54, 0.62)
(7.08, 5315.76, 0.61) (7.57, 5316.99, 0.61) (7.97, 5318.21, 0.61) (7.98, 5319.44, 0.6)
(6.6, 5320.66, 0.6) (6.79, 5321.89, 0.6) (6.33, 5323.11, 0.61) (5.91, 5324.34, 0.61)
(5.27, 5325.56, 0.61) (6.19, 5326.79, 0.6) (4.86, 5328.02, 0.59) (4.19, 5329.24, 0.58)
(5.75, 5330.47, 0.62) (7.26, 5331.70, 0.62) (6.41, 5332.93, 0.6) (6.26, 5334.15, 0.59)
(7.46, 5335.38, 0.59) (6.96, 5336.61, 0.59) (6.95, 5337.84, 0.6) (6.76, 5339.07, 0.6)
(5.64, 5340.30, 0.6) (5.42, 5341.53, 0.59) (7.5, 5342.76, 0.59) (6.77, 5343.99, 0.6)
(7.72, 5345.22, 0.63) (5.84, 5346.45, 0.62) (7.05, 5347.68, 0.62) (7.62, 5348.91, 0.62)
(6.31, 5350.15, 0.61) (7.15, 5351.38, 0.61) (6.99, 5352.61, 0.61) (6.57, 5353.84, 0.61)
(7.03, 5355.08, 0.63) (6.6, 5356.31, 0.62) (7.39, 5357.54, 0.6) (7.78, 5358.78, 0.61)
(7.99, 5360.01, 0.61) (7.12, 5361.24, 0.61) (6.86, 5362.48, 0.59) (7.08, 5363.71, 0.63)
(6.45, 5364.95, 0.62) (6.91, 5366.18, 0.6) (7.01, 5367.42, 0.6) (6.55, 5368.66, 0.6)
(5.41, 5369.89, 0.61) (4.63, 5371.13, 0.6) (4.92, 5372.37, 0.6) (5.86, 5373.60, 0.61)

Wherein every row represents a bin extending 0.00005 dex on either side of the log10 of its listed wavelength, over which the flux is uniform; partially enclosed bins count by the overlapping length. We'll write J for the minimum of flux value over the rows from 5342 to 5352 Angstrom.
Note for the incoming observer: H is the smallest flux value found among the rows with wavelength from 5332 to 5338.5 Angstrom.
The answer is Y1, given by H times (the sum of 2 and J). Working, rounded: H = 6.26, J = 5.84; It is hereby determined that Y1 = 49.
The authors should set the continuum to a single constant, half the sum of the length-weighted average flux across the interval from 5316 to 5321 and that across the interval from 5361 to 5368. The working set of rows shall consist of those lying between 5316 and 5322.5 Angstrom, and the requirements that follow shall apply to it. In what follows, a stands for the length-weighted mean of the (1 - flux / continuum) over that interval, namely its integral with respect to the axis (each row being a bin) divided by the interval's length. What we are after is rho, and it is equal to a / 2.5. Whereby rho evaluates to -0.008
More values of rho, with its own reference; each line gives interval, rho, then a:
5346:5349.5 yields 0.019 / 0.047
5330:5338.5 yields 0.027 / 0.066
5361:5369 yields 0.020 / 0.050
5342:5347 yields 0.016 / 0.040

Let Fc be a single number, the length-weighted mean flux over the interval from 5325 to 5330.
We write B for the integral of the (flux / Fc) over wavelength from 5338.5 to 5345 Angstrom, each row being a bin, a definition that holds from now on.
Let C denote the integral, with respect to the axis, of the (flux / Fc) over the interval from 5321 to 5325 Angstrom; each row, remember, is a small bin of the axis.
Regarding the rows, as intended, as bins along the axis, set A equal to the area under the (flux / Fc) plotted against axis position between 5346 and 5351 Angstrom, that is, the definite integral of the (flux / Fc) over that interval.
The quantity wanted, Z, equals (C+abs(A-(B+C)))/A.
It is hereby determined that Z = 1.8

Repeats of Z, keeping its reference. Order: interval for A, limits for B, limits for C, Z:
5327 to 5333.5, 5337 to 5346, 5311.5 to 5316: 2.4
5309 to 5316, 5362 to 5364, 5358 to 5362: 0.7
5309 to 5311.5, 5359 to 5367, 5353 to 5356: 4.1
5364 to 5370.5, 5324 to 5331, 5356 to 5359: 0.9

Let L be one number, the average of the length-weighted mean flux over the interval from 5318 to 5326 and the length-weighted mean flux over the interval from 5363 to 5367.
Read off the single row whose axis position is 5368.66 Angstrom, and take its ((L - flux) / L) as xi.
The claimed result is 0.03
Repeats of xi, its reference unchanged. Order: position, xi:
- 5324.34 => 0.12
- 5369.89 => 0.20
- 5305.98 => -0.09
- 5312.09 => -0.17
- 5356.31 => 0.02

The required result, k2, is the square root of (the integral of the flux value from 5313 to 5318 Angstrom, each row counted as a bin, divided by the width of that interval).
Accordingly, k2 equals 2.67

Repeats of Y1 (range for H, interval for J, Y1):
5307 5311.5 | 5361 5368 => 59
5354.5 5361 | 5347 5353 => 55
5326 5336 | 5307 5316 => 35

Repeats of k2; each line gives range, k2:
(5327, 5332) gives 2.34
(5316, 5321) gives 2.75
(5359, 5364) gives 2.71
